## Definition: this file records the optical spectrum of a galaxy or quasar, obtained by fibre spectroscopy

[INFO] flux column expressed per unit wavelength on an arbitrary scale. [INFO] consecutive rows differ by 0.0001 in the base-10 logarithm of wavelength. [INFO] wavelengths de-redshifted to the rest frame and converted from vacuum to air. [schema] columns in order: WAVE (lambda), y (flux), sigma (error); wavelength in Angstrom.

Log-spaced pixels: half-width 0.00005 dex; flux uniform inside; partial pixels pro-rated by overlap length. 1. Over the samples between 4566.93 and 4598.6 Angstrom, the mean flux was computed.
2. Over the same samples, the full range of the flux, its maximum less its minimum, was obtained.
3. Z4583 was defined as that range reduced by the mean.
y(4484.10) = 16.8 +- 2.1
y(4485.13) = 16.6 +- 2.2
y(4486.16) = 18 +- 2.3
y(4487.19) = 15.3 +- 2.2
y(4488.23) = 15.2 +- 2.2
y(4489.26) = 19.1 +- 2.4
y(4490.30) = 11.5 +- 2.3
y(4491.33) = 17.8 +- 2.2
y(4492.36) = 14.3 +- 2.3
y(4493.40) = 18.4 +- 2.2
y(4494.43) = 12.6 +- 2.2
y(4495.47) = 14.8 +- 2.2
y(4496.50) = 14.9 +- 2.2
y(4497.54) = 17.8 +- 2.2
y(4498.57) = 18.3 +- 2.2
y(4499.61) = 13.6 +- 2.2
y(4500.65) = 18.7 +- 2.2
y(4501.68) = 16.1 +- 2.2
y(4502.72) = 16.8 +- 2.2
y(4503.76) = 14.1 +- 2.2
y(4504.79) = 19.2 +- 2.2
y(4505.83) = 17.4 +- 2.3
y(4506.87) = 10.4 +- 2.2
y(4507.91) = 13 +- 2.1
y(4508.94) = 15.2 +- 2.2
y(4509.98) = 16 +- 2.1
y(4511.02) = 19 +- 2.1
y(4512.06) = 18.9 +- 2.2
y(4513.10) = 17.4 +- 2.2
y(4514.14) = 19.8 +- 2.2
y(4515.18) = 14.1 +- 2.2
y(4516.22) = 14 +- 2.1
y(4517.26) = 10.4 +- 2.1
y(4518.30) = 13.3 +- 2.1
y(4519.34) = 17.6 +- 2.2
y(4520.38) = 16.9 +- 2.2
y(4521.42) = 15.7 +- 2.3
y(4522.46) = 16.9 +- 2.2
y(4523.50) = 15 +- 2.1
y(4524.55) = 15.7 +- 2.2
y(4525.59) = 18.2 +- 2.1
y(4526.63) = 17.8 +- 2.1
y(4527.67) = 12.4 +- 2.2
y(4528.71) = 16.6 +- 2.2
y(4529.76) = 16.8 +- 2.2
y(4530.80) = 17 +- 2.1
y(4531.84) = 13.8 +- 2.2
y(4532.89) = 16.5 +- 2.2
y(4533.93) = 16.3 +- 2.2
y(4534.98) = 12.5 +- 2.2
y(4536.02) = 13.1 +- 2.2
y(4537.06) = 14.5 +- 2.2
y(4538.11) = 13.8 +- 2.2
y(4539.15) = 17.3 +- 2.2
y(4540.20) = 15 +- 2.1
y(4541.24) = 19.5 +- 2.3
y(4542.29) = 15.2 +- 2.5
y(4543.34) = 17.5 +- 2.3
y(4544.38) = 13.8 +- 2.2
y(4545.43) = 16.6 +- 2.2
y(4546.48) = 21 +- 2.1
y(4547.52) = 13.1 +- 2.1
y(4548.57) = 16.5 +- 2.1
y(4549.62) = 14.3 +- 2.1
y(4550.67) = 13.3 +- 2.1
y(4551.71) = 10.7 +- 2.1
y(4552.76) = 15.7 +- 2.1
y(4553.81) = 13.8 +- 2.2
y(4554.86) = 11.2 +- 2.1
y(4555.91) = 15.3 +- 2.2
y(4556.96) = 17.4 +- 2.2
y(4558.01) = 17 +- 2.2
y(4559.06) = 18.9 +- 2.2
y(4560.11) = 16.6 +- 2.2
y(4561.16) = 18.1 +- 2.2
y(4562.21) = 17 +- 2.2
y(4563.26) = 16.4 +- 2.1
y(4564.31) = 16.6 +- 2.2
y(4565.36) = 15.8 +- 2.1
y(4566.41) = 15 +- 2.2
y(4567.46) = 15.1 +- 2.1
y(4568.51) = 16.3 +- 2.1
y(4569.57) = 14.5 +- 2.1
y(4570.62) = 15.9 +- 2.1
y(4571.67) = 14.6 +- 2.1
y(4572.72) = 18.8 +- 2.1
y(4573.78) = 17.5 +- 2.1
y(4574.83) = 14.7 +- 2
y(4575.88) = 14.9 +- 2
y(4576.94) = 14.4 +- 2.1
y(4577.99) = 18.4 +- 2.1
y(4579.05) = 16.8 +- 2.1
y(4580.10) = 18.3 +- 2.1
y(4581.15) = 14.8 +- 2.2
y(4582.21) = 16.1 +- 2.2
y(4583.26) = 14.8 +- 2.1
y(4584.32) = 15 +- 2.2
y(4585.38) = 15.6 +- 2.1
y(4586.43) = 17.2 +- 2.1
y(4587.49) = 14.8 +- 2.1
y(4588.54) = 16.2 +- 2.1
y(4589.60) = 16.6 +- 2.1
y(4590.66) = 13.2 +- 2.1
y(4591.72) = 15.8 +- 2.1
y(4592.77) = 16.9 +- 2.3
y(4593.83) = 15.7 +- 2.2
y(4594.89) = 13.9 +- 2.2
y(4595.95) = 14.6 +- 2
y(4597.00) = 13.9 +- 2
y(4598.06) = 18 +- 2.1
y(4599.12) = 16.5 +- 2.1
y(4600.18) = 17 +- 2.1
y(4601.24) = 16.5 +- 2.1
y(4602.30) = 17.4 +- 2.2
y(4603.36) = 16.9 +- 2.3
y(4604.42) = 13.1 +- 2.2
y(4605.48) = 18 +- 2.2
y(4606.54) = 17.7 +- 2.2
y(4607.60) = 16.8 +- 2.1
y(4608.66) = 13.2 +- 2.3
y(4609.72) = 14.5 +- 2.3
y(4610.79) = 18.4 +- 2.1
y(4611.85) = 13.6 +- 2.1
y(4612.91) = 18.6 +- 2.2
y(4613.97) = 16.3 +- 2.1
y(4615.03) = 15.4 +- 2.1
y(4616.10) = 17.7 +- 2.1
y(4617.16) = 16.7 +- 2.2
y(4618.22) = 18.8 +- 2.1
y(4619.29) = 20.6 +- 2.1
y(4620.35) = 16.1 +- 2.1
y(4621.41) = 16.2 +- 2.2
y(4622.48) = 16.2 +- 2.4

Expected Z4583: -10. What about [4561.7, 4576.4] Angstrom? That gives -12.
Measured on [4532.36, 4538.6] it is -10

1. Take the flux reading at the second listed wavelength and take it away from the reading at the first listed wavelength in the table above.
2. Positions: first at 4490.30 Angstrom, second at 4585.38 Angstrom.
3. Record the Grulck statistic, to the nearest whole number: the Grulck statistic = -4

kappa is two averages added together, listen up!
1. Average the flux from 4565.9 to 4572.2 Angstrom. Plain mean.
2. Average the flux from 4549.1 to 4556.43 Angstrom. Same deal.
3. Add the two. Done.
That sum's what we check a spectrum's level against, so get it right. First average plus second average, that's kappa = 28.7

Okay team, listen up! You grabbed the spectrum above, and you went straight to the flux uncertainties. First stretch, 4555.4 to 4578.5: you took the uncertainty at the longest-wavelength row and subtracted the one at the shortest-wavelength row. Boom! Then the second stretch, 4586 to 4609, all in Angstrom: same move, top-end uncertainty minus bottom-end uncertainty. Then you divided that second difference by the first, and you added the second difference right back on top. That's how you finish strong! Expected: -1.8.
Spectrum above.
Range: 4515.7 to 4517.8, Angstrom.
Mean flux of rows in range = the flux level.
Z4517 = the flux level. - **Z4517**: 12.2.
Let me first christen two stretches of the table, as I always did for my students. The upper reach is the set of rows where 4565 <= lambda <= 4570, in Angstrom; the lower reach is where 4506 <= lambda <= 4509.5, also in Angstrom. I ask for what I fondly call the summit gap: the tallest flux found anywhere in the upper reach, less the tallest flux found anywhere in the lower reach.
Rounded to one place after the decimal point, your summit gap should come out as 1.1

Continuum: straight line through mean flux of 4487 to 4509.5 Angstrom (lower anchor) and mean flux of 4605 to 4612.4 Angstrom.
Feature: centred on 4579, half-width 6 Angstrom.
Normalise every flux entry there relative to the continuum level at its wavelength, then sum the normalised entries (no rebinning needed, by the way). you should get 11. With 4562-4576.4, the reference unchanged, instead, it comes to 14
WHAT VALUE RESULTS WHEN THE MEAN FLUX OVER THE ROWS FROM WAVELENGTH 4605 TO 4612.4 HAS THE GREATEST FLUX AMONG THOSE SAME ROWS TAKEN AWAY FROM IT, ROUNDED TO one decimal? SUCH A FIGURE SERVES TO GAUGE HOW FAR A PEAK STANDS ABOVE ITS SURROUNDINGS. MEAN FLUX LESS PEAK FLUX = -2.4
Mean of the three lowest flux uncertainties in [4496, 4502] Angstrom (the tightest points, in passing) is 2.20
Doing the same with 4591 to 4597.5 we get 2.03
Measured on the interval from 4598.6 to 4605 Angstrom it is 2.10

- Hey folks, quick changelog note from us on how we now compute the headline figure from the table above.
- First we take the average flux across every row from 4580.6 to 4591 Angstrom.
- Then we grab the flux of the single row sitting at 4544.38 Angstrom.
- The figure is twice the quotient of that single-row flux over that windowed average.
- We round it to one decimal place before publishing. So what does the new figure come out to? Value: 1.8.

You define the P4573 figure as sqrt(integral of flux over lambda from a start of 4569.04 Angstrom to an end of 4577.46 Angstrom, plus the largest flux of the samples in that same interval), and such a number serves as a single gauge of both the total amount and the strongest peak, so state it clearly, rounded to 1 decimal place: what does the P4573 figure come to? 12.3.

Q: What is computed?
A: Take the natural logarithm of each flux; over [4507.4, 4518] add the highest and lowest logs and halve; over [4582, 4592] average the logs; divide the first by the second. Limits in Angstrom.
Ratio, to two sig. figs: 0.97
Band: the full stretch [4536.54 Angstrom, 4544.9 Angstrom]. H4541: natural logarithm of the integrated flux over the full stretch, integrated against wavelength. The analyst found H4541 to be 4.89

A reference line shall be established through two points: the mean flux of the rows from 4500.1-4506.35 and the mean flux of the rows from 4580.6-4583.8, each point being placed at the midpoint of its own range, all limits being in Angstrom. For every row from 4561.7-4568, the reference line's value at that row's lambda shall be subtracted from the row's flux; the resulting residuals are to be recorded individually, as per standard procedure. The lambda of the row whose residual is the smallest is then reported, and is 4566.41 Angstrom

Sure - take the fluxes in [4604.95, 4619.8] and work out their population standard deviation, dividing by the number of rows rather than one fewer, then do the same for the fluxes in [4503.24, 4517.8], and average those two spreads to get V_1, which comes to 2.53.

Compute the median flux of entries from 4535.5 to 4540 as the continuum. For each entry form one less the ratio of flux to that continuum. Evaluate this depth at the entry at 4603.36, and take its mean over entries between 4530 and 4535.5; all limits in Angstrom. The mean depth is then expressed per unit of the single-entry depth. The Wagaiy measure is 0.4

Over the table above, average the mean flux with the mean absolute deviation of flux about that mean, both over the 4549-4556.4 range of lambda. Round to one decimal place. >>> 7.5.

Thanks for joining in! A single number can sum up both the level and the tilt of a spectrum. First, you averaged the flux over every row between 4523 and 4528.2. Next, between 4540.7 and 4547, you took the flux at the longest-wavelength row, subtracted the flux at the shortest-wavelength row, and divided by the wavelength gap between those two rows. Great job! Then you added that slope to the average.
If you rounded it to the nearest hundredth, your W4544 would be 16.11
